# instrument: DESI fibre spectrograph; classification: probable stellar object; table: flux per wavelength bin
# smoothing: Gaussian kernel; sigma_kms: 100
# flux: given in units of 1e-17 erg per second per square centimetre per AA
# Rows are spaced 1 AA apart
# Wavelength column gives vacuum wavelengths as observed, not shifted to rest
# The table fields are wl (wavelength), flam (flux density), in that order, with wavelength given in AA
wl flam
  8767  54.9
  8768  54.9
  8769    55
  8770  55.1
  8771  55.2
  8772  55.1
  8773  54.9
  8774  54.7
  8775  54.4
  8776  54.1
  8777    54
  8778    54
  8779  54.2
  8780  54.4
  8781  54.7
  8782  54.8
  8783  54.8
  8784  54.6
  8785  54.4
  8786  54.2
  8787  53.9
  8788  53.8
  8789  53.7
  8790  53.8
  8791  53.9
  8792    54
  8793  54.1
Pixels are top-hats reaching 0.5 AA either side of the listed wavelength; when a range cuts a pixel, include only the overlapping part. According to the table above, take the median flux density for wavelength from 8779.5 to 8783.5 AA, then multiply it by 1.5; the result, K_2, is 82.1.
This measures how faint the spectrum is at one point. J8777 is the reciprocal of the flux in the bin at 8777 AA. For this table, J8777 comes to 0.0185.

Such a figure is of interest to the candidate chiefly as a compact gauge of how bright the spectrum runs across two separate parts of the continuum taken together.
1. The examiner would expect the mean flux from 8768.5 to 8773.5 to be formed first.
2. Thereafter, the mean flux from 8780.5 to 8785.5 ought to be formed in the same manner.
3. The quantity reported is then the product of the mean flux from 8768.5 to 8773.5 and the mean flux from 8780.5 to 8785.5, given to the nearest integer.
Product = 3010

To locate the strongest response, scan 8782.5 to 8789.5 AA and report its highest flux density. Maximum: 54.8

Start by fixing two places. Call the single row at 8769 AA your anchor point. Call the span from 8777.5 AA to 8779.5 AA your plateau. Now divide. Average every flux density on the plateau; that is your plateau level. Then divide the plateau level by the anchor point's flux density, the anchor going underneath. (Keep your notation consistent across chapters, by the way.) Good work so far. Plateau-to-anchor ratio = 0.98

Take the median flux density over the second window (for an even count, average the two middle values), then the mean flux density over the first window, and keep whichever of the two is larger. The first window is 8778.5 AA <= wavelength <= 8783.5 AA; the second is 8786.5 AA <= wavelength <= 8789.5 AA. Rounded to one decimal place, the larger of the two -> 54.6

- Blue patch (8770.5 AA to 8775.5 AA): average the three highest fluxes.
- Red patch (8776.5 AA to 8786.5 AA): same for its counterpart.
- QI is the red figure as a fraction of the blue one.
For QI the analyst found 0.995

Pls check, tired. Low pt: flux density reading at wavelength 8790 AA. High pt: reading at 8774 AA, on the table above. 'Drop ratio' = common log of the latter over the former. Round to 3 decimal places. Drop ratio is 0.007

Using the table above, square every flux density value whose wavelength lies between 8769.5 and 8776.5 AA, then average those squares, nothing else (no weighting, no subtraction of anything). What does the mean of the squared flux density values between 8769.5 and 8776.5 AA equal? 3002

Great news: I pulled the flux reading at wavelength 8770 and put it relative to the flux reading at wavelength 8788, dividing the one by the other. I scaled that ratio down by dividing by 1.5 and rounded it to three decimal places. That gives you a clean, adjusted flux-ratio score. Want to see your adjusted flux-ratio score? 0.683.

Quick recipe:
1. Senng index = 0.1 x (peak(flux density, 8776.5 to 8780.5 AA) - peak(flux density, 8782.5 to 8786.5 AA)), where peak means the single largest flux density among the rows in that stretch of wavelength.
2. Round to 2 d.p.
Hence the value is -0.04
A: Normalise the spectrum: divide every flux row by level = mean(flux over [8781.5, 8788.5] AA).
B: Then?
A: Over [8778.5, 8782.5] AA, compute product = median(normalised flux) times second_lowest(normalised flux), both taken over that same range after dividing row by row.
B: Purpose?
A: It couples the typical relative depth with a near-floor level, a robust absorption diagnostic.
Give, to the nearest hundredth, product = 1.00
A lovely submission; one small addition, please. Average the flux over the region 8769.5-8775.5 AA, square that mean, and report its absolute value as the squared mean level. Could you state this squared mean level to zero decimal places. 3014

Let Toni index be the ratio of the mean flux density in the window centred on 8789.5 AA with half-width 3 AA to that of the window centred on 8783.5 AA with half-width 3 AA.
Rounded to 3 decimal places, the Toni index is 0.987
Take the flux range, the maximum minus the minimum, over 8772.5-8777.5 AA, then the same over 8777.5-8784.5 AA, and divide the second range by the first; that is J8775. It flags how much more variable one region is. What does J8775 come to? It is 0.9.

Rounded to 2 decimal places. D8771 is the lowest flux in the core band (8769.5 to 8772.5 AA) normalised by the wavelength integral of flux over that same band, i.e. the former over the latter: 0.33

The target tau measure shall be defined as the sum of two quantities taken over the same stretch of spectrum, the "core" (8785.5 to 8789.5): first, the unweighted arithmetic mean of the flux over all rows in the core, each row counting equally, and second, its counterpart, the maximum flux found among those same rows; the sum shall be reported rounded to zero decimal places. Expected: 108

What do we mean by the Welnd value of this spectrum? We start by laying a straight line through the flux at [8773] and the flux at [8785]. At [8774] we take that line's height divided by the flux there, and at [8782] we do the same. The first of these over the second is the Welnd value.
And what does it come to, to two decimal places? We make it 1.01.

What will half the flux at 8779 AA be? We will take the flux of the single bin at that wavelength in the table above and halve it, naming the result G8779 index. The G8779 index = 27.1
